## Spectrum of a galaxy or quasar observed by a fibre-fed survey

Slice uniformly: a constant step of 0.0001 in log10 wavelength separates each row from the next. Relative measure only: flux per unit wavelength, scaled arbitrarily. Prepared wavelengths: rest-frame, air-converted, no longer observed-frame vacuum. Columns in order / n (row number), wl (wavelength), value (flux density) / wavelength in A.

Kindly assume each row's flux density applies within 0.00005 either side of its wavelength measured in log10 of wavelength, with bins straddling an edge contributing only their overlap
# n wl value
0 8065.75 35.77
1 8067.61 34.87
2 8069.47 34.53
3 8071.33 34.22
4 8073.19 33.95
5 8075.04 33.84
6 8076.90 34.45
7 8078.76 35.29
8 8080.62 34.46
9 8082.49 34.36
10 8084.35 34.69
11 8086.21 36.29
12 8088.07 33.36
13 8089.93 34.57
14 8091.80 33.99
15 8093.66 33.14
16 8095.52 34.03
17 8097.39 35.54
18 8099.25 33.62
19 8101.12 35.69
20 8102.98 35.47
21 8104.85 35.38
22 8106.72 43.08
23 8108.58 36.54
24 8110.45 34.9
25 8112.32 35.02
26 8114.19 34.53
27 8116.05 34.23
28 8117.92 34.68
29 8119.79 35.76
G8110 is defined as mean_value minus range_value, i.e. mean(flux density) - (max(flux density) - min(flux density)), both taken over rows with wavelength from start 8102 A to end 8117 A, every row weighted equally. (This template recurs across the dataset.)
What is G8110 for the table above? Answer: 27.3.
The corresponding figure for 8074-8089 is 31.7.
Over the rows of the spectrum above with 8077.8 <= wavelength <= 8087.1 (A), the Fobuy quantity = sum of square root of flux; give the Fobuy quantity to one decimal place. 29.6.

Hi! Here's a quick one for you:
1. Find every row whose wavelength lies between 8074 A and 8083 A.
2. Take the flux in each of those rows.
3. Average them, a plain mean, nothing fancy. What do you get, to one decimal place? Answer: 34.5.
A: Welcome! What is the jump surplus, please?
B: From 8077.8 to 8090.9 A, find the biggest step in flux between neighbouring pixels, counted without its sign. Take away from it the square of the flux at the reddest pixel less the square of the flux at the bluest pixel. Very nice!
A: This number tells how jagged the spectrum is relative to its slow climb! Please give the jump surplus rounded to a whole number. 53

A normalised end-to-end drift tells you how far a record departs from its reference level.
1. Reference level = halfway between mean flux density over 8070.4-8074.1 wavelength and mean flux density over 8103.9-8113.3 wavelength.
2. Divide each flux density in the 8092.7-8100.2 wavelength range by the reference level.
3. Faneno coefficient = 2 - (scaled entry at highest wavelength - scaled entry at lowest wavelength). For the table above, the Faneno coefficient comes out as 1.986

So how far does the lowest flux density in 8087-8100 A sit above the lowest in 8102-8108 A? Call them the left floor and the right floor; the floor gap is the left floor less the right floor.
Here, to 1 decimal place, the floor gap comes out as -2.2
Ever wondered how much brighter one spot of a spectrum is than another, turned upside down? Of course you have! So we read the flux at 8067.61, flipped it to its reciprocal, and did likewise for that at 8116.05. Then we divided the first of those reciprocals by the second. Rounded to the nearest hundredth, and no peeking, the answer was 0.98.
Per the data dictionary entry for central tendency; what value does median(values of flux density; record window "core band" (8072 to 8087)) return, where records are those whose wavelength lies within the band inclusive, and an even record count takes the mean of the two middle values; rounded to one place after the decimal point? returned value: 34.5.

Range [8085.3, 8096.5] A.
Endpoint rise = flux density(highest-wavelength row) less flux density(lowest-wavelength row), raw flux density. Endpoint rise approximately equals -2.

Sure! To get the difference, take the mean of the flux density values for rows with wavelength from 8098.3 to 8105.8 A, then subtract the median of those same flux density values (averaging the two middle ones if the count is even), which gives -0.38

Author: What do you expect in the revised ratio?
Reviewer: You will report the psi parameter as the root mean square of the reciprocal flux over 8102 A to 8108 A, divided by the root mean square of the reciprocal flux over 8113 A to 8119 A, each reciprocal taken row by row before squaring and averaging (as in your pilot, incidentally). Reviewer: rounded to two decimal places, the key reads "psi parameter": 0.92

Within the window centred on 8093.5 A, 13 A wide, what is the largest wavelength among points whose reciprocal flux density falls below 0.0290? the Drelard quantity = 8097.39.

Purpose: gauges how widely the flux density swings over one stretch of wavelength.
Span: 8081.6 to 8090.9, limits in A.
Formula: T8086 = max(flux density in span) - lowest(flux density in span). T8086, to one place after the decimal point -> 2.9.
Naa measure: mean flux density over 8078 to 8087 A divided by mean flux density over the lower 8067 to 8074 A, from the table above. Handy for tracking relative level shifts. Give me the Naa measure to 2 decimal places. 1.02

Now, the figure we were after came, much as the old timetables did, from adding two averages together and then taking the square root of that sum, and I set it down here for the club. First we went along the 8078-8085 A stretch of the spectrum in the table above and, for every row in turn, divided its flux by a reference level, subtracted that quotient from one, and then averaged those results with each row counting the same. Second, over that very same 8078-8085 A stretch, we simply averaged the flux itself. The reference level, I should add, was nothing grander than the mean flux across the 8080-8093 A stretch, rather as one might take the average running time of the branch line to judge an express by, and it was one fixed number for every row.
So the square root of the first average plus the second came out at 5.89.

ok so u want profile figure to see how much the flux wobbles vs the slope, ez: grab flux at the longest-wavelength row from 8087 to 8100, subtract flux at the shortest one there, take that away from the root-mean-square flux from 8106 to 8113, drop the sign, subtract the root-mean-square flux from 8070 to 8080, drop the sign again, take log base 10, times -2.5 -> -1.16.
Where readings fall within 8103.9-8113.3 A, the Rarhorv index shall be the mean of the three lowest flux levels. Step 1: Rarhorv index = 35.1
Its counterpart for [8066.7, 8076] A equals 34.0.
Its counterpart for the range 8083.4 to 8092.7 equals 34.0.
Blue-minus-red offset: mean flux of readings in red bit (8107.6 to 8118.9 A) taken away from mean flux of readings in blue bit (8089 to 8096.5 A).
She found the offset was -1.1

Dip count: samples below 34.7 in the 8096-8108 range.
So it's 1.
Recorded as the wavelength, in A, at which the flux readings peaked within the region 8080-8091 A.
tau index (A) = 8086.21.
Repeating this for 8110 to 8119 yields 8112.32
